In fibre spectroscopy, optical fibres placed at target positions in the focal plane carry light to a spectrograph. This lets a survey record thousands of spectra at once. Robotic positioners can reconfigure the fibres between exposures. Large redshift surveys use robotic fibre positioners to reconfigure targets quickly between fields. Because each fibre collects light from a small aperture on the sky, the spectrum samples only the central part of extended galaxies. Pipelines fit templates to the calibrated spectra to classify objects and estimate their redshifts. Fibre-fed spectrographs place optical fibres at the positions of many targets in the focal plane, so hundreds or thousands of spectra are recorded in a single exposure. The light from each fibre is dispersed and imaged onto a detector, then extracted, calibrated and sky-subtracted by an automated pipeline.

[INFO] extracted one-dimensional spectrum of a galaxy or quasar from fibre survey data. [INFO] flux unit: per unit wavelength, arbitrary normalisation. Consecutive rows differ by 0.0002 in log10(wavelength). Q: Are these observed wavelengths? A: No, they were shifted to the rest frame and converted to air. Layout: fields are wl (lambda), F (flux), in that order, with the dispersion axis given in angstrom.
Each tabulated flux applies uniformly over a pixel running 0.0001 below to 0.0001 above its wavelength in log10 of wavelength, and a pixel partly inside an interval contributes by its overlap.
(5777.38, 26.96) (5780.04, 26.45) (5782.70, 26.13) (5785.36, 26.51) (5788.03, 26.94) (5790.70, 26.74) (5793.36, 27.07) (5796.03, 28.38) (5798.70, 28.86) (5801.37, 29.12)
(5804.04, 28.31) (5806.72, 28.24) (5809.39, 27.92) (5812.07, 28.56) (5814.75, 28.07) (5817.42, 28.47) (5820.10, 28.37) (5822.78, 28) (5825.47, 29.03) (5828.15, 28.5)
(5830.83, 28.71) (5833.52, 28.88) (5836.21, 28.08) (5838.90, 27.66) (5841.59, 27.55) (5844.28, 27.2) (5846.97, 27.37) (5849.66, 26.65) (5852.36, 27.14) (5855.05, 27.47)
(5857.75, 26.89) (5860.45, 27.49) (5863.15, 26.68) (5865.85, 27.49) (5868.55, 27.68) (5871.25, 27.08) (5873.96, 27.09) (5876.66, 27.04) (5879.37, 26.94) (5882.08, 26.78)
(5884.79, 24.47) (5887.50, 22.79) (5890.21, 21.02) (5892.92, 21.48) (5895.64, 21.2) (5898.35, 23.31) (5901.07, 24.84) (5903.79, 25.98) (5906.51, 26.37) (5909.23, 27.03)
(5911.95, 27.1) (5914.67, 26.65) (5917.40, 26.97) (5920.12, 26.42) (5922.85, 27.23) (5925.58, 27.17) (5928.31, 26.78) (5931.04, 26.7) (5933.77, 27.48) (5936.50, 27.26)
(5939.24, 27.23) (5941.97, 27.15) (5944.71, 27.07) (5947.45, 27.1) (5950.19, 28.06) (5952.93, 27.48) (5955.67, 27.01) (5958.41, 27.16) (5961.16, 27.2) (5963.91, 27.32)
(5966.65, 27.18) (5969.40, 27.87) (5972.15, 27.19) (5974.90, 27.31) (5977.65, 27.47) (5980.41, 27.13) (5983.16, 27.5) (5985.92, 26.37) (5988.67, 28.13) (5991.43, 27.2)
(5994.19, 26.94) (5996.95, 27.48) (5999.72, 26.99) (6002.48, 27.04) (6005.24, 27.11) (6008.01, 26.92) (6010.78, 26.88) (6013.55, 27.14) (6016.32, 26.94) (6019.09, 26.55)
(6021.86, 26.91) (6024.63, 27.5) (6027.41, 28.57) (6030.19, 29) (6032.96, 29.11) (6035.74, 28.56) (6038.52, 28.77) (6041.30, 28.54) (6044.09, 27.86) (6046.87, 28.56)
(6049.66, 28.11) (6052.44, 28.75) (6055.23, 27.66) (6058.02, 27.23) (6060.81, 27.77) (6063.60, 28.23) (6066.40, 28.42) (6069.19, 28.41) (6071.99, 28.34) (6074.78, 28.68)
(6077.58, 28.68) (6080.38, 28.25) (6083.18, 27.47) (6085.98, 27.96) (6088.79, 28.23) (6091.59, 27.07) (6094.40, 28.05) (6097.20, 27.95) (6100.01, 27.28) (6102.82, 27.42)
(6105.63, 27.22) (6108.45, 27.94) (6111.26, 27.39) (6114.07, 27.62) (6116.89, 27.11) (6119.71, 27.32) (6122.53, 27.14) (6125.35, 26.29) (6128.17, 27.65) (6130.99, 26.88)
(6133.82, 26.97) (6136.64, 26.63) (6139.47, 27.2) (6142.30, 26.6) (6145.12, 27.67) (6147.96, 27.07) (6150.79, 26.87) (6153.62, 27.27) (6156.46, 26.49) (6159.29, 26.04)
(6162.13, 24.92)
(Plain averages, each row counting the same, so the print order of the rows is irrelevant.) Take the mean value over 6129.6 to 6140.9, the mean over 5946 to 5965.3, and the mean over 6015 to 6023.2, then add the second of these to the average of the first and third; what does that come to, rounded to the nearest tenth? 54.2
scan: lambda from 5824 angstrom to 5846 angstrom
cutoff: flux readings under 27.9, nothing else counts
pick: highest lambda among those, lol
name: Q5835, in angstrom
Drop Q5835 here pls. 5844.28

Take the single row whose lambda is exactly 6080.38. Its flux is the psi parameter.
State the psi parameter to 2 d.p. 28.25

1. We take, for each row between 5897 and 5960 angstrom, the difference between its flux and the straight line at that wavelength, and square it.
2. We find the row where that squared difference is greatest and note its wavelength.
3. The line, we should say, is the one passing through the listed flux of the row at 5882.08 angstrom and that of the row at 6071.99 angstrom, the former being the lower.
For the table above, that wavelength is 5898.35 angstrom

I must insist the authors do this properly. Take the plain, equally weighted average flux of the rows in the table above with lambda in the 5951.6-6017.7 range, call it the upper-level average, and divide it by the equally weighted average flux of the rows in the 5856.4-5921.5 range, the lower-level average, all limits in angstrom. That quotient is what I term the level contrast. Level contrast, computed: 1.06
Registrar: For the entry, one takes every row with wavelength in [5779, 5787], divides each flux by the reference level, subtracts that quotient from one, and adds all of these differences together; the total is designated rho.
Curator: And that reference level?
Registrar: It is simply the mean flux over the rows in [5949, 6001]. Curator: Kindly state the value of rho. 0.10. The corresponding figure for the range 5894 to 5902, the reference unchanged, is 0.46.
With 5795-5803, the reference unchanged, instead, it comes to -0.16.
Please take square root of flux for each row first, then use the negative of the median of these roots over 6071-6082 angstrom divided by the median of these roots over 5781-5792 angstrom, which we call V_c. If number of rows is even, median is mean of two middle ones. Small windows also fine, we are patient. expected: -1.03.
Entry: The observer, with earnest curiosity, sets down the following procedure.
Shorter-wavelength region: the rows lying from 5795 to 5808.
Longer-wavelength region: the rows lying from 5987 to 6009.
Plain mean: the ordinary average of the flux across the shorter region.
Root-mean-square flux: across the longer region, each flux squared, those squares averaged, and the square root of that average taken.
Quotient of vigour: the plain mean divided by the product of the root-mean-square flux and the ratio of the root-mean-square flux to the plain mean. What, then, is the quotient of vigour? 1.10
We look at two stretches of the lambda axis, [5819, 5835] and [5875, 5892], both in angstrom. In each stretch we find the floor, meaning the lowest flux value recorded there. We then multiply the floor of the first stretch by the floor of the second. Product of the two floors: 589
